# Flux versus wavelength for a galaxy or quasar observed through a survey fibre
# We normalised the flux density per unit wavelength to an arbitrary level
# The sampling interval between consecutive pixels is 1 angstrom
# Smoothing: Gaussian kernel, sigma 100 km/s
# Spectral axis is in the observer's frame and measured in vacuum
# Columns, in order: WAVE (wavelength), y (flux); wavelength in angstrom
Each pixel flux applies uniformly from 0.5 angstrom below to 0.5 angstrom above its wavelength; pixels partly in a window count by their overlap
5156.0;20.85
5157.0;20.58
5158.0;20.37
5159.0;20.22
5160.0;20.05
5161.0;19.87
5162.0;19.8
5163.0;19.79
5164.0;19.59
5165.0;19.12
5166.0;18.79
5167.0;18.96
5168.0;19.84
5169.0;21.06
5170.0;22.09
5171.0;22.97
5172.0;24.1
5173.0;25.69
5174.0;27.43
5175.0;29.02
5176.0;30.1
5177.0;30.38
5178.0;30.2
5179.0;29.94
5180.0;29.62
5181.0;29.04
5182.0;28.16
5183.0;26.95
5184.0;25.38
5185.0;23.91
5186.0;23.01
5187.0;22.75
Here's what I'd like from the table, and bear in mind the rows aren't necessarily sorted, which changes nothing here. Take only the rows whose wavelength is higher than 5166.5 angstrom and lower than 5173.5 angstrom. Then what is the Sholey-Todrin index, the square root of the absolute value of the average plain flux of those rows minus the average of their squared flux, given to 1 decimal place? 21.7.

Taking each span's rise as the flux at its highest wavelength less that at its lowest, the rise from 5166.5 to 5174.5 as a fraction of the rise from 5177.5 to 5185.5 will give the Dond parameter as -1.3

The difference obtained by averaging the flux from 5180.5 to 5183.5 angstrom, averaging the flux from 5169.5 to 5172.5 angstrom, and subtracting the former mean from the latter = -5.0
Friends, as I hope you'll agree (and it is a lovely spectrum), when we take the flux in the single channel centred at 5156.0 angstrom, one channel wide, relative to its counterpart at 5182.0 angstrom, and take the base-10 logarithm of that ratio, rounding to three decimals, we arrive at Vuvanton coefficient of -0.131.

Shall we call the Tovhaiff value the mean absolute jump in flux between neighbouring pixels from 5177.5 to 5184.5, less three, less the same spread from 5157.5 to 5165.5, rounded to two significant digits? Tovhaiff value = -2.4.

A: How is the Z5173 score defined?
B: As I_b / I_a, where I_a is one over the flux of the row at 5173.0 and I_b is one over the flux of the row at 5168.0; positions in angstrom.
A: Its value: 1.29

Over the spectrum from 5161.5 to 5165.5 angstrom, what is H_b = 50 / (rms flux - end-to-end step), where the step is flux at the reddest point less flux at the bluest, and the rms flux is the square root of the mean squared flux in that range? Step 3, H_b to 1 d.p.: 2.5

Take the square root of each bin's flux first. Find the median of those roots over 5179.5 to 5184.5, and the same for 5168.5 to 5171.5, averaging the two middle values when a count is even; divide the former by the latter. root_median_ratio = 1.129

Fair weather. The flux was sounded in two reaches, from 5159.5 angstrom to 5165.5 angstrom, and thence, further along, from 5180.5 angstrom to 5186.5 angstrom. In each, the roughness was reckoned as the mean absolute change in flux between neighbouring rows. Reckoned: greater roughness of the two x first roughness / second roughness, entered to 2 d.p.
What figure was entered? 0.19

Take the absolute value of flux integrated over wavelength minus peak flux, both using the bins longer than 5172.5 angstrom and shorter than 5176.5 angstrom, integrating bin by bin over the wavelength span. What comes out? 82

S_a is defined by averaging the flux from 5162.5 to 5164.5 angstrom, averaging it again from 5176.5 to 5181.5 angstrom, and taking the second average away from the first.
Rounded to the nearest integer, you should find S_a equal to -10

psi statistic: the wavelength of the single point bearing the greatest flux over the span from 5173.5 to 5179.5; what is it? 5177.0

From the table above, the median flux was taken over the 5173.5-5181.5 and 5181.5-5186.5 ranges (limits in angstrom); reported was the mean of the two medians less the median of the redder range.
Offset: 2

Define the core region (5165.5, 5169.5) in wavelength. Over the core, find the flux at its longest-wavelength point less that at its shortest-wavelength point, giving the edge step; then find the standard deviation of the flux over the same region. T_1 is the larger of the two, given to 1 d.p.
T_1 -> 2.3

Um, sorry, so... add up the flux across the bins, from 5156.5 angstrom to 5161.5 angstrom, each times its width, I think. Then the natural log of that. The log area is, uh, 4.6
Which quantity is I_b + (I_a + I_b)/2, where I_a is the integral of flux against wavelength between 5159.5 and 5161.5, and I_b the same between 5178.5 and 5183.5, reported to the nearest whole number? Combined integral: 236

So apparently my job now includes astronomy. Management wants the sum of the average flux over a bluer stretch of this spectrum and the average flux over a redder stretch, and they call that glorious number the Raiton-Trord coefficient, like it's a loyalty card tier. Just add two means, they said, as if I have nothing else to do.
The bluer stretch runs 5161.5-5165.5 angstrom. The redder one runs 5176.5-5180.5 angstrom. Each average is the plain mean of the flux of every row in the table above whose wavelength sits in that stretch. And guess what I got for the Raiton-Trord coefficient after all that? 49.6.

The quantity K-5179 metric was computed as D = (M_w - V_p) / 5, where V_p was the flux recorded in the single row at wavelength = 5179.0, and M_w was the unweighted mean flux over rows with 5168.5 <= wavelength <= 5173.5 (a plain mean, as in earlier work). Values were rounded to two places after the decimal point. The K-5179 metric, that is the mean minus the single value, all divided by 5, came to -1.35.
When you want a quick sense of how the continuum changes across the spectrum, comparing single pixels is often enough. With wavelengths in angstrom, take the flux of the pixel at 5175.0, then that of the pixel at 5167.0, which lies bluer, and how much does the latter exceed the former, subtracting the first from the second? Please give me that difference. -10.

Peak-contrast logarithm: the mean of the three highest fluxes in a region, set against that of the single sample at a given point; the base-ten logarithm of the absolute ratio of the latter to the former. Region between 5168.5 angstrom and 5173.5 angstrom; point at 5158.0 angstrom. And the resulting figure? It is -0.076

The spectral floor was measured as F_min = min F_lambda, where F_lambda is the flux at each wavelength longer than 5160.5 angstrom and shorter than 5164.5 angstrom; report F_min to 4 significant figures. 19.59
